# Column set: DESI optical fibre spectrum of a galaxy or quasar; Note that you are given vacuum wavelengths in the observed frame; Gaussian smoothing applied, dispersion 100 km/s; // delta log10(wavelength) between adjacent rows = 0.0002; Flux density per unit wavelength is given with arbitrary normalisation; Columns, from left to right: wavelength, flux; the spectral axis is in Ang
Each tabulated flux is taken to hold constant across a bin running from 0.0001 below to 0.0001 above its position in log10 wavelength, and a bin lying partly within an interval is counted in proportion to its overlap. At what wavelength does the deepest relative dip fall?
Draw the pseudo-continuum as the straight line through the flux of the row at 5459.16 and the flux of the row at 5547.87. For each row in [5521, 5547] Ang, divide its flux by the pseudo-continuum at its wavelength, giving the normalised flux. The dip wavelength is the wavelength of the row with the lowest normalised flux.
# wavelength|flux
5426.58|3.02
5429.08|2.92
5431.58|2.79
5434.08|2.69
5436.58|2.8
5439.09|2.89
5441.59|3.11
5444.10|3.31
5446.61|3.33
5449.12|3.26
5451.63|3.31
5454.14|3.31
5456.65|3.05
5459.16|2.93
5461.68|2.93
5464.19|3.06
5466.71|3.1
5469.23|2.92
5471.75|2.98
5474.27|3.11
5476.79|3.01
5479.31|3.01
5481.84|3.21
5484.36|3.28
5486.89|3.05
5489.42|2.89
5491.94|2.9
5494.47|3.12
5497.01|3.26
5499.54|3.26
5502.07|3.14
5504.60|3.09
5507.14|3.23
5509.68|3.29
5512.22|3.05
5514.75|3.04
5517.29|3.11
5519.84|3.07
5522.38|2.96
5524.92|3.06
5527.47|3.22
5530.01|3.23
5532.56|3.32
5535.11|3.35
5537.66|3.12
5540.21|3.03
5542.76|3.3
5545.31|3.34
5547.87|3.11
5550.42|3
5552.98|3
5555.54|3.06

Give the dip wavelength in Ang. 5522.38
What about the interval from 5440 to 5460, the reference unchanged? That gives 5459.16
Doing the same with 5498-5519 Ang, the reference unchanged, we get 5514.75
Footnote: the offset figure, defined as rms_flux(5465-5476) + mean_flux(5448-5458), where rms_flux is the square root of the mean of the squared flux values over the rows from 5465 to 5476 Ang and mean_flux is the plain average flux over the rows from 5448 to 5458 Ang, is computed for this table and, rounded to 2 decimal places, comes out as 6.26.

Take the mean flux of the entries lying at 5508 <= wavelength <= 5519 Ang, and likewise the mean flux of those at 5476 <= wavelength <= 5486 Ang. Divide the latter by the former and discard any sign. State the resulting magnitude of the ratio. 1.002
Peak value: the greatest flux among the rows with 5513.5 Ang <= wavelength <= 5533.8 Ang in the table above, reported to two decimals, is 3.32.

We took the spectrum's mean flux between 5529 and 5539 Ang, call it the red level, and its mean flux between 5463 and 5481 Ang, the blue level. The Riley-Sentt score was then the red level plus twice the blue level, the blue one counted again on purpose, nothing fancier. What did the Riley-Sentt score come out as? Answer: 9.31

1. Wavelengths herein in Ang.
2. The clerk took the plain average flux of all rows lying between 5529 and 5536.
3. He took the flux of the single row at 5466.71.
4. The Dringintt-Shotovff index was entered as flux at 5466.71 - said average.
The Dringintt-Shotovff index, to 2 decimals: -0.20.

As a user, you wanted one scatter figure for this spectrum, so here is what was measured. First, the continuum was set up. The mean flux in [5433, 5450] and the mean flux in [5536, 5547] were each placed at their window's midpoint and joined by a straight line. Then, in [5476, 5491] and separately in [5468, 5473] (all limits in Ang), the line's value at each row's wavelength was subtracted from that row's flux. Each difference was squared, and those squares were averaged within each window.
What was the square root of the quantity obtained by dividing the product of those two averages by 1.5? 0.017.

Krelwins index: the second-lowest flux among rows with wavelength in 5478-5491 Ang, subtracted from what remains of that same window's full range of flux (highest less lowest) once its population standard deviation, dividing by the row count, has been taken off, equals -2.76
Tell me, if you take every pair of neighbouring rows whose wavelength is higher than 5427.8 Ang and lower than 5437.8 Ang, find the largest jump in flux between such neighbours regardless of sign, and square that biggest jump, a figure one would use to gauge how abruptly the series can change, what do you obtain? 0.017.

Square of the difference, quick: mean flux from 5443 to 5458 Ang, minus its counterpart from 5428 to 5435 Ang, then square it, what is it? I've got 0.21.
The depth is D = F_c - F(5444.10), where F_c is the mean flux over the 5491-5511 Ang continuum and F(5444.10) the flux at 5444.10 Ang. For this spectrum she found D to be -0.15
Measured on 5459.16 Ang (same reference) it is 0.23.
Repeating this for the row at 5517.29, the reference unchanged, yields 0.05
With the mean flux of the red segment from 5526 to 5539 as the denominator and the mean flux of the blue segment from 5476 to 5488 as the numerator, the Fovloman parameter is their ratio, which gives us 0.96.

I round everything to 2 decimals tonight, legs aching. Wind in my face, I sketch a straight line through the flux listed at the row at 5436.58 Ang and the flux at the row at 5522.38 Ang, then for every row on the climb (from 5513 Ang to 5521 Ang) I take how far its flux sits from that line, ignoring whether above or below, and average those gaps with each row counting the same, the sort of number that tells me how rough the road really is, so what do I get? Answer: 0.12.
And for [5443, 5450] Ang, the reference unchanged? 0.48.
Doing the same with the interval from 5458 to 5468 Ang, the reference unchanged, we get 0.16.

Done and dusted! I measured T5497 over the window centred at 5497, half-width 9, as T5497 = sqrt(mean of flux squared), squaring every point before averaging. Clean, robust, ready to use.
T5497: 3.10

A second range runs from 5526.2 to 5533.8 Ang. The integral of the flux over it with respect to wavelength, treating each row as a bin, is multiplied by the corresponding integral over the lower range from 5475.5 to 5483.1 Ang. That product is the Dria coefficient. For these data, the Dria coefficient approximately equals 579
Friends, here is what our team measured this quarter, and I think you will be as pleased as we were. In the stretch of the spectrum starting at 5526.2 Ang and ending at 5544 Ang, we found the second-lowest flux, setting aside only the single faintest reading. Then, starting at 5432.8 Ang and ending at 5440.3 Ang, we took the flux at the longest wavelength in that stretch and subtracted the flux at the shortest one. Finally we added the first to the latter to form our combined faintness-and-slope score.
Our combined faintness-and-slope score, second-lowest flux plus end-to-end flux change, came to 3.3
